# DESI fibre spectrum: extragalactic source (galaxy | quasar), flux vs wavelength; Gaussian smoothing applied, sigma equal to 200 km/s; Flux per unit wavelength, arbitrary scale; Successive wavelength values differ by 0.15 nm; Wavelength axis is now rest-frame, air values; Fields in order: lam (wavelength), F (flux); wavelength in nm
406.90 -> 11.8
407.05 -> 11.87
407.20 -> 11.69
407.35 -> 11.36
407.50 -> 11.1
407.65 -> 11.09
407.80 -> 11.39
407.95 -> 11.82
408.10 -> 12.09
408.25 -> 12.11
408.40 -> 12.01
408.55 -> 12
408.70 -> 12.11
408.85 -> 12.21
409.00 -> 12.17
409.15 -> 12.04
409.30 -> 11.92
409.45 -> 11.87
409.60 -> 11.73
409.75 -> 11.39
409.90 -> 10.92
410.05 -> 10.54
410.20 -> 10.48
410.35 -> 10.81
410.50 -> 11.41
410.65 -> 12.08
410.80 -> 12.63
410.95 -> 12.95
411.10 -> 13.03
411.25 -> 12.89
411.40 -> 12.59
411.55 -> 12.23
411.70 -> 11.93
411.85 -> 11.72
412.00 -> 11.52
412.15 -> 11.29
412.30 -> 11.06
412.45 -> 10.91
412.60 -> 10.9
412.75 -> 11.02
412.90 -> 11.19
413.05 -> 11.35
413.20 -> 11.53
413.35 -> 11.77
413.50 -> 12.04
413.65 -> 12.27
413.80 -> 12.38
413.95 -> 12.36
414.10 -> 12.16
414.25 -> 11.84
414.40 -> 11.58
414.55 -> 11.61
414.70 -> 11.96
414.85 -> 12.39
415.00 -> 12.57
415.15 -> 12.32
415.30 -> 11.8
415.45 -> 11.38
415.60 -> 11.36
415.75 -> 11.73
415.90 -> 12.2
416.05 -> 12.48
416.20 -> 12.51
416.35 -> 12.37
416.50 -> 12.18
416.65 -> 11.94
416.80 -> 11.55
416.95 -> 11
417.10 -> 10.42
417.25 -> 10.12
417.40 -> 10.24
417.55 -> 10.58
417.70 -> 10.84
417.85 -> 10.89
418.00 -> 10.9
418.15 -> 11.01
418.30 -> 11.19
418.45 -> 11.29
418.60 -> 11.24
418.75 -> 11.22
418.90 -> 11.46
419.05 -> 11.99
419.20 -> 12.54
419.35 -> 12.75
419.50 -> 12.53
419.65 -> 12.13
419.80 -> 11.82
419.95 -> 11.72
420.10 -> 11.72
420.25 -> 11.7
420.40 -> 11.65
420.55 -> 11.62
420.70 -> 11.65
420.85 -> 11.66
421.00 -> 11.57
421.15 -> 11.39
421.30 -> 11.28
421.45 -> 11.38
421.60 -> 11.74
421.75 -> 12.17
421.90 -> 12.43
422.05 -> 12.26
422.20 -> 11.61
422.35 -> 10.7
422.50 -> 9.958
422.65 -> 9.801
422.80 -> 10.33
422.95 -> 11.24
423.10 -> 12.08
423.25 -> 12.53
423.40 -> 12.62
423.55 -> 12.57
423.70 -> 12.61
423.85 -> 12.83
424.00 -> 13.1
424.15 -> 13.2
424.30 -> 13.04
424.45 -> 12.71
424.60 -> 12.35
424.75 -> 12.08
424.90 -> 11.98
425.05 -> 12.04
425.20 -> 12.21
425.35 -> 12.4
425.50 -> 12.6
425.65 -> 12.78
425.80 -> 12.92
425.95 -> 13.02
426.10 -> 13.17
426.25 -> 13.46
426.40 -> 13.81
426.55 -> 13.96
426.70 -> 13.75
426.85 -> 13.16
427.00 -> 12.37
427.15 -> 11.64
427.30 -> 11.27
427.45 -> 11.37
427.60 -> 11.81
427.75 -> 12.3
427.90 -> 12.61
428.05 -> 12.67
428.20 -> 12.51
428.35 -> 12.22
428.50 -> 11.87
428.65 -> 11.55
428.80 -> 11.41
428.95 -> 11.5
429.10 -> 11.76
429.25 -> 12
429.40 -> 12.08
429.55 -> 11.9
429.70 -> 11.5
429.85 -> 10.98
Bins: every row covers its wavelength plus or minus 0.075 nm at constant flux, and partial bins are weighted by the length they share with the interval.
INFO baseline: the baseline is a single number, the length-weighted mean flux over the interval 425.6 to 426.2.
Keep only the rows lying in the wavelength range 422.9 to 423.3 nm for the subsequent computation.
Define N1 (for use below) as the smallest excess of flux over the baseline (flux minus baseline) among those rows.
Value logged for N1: -1.8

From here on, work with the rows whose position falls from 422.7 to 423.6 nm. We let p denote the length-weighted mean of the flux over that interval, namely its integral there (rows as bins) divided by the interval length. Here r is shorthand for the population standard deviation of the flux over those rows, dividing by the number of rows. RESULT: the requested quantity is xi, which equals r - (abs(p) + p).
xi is -22.8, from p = 11.8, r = 0.8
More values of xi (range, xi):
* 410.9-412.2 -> -23.9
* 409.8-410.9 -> -21.9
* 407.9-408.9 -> -24.0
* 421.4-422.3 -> -23.4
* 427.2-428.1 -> -23.4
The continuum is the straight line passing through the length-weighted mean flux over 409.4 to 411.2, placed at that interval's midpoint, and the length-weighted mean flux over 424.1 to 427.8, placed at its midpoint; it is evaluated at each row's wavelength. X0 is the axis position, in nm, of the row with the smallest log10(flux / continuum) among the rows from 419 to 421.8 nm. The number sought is 421.30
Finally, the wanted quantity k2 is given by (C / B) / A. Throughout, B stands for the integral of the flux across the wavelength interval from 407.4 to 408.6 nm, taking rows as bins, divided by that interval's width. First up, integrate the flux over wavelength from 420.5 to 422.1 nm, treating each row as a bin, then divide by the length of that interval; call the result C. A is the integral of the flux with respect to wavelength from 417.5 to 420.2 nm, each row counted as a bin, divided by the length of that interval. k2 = 0.087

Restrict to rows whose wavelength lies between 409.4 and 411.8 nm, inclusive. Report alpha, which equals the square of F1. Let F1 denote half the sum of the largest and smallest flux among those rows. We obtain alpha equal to 138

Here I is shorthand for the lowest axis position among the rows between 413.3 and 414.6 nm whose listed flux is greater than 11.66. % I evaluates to 413.35 nm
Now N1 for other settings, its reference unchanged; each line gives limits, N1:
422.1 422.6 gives -3.0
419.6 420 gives -1.3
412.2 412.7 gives -2.1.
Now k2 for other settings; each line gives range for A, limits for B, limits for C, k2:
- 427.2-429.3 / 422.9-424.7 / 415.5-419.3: 0.076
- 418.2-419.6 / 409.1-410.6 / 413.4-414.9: 0.090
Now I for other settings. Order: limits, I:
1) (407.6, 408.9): 407.95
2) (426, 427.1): 426.10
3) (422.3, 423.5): 423.10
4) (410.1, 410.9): 410.65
